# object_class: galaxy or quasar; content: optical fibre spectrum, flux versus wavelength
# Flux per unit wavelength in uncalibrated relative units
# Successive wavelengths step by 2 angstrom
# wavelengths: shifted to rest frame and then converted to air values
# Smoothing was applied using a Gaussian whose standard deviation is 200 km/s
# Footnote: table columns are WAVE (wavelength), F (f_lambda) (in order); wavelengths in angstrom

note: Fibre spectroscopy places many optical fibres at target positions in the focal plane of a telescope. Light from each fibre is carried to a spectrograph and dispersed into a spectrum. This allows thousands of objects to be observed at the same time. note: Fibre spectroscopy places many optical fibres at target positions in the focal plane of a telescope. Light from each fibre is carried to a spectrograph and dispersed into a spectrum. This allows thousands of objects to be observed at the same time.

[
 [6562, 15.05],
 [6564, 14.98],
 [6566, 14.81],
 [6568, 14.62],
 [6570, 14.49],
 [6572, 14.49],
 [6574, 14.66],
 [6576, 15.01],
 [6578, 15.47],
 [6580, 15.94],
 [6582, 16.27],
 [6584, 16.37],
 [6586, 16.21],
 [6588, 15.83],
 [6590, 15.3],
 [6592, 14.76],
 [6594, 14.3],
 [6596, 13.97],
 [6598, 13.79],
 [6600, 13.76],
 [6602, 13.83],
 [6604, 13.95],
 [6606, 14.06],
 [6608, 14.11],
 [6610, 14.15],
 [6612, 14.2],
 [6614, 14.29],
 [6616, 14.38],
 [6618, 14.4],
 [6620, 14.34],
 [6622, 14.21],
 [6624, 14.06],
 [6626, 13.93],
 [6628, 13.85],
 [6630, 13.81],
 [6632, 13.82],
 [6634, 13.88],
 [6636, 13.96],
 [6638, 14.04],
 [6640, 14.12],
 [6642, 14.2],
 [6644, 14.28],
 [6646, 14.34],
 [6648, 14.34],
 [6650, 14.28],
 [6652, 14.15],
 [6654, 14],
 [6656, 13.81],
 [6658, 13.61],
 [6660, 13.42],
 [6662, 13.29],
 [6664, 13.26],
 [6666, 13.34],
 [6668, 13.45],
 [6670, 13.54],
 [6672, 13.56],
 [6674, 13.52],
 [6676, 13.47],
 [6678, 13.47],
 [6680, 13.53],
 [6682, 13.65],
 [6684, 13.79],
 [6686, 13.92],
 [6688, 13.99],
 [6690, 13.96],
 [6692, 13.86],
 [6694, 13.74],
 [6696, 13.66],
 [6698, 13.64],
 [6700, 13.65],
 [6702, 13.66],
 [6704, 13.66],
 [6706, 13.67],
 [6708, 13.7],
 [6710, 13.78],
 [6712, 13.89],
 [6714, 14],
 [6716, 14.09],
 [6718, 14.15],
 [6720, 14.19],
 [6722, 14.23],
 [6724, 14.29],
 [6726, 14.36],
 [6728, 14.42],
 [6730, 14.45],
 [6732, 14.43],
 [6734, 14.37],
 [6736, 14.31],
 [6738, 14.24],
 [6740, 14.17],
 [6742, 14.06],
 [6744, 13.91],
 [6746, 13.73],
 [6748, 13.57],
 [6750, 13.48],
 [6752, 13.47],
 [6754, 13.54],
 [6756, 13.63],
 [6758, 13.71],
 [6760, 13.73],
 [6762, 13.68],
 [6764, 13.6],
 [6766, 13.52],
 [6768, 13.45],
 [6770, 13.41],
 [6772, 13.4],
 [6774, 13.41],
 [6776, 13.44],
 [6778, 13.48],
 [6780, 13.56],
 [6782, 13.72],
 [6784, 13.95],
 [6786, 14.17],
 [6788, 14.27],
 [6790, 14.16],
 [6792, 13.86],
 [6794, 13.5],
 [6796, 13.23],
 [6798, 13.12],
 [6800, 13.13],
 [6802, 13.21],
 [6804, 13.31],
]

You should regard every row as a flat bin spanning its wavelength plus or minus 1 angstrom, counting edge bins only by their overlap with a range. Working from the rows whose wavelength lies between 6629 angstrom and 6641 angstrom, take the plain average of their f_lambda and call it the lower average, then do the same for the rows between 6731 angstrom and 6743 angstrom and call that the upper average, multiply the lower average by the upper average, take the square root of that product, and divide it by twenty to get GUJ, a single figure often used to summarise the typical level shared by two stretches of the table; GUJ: 0.7050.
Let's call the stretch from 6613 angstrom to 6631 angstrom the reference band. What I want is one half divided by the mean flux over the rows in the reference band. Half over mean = 0.0354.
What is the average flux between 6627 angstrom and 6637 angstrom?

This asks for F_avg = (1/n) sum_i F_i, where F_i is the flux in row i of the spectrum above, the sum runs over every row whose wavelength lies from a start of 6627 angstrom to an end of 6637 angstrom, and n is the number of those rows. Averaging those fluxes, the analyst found 13.9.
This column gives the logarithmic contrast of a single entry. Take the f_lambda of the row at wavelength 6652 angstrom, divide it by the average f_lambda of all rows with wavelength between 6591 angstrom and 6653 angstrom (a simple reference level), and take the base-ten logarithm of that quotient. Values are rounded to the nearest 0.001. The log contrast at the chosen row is 0.001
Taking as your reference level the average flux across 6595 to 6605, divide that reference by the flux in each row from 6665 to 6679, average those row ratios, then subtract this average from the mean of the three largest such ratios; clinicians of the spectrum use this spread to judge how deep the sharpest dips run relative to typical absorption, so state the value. 0.004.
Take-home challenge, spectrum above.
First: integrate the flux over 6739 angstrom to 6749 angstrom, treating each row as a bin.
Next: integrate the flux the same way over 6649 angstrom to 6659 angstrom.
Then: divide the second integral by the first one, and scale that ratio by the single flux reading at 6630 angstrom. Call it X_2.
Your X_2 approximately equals 13.9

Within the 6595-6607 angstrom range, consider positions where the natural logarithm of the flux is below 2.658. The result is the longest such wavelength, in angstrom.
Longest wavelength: 6606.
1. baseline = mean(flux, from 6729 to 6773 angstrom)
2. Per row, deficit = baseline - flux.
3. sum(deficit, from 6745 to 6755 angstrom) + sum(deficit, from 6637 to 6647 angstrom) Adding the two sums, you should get -0.7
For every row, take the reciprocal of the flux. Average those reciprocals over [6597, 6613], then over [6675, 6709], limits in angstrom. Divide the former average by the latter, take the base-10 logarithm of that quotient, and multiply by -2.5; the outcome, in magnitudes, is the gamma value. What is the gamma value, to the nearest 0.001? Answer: 0.021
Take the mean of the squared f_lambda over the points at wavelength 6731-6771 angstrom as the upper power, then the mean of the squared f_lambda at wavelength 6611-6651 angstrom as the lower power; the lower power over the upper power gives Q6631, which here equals 1.05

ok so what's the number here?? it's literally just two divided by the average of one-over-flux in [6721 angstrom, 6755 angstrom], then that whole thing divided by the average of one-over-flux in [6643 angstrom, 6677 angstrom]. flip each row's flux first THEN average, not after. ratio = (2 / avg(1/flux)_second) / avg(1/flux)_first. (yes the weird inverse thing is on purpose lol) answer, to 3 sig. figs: 386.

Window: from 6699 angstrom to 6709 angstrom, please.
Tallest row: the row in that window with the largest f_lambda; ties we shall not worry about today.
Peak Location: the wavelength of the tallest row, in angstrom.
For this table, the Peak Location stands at 6708 angstrom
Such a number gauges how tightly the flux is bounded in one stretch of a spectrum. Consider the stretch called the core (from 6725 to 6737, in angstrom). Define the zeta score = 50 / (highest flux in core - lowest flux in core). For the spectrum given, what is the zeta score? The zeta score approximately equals 357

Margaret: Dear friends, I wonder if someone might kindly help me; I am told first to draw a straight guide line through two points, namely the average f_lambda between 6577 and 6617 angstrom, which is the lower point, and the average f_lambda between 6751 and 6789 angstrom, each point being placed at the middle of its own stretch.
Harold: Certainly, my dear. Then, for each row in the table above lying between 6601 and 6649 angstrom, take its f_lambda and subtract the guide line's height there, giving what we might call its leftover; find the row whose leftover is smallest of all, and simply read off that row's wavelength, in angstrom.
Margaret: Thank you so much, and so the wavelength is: 6602 angstrom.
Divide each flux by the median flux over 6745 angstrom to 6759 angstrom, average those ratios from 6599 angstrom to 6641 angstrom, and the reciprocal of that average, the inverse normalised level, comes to 0.966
